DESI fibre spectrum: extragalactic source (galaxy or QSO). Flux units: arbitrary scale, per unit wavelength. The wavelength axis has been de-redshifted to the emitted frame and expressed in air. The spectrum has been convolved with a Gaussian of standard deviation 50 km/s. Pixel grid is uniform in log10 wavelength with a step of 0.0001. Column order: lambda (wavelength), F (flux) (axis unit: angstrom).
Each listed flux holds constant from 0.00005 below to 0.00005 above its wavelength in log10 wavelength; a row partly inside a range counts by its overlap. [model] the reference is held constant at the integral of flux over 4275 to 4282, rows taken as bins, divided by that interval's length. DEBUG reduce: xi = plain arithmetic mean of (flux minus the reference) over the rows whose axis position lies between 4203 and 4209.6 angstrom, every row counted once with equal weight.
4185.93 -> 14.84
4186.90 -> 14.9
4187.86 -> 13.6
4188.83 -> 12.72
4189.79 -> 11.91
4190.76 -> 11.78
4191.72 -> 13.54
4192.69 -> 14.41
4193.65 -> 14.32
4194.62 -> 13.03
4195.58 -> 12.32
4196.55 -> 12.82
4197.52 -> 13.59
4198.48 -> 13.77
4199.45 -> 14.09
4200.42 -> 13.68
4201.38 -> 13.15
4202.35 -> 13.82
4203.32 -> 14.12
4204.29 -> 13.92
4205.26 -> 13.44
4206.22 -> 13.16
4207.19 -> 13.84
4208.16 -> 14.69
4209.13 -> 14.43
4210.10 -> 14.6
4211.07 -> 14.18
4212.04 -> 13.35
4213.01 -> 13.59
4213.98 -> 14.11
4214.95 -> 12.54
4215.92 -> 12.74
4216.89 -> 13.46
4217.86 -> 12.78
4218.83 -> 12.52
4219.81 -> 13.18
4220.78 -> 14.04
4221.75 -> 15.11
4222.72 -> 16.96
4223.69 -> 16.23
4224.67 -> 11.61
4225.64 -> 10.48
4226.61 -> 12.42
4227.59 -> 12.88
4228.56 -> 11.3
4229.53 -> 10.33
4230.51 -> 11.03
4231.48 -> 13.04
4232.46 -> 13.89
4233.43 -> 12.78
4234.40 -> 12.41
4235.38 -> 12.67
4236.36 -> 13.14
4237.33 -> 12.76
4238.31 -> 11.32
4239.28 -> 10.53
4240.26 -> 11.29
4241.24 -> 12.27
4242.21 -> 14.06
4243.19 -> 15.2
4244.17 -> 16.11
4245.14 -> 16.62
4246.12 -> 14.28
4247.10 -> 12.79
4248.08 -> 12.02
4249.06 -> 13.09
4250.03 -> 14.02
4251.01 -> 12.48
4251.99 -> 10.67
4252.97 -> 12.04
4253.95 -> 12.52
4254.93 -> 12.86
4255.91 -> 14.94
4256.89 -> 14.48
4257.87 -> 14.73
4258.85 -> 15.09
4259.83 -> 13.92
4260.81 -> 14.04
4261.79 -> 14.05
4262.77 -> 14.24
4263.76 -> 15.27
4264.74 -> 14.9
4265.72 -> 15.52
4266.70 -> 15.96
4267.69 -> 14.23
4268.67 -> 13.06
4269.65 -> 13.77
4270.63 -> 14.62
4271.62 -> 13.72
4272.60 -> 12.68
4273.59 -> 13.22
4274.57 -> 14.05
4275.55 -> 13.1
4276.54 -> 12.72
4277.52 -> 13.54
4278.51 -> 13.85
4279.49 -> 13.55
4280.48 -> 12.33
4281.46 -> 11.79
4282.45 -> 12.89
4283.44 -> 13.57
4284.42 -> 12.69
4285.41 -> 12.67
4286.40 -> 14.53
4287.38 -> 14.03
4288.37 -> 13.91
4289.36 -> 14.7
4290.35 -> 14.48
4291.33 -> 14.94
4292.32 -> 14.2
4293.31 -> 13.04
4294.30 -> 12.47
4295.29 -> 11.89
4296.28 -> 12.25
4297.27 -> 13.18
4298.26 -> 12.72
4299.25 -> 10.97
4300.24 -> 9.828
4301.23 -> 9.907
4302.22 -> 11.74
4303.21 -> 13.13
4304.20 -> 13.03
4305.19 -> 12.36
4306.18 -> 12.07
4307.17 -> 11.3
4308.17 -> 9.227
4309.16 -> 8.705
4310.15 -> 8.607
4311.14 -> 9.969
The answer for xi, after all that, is 0.9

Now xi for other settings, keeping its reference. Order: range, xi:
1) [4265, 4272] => 1.4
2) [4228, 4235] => -0.9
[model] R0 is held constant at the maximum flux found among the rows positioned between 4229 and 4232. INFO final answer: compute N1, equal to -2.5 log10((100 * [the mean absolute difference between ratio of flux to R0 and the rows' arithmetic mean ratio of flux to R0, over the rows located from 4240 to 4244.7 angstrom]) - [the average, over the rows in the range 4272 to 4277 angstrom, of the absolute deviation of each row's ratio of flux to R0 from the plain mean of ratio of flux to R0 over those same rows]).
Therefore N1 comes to -2.72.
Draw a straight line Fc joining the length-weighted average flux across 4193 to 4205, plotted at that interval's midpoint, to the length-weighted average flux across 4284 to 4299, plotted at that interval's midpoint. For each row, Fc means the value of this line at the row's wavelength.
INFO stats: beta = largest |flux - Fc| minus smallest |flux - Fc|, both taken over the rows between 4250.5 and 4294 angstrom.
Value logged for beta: 2.7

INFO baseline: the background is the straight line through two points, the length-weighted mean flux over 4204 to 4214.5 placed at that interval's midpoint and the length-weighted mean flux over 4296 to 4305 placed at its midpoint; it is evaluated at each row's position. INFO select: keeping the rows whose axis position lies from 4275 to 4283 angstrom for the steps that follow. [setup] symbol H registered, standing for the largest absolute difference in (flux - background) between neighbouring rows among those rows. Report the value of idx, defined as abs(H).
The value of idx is 1.2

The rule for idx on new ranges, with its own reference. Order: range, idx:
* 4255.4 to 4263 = 1.1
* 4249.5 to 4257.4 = 2.1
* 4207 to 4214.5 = 0.9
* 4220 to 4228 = 4.6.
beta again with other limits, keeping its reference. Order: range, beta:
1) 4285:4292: 1.0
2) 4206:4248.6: 3.4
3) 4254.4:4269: 2.1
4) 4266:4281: 2.4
